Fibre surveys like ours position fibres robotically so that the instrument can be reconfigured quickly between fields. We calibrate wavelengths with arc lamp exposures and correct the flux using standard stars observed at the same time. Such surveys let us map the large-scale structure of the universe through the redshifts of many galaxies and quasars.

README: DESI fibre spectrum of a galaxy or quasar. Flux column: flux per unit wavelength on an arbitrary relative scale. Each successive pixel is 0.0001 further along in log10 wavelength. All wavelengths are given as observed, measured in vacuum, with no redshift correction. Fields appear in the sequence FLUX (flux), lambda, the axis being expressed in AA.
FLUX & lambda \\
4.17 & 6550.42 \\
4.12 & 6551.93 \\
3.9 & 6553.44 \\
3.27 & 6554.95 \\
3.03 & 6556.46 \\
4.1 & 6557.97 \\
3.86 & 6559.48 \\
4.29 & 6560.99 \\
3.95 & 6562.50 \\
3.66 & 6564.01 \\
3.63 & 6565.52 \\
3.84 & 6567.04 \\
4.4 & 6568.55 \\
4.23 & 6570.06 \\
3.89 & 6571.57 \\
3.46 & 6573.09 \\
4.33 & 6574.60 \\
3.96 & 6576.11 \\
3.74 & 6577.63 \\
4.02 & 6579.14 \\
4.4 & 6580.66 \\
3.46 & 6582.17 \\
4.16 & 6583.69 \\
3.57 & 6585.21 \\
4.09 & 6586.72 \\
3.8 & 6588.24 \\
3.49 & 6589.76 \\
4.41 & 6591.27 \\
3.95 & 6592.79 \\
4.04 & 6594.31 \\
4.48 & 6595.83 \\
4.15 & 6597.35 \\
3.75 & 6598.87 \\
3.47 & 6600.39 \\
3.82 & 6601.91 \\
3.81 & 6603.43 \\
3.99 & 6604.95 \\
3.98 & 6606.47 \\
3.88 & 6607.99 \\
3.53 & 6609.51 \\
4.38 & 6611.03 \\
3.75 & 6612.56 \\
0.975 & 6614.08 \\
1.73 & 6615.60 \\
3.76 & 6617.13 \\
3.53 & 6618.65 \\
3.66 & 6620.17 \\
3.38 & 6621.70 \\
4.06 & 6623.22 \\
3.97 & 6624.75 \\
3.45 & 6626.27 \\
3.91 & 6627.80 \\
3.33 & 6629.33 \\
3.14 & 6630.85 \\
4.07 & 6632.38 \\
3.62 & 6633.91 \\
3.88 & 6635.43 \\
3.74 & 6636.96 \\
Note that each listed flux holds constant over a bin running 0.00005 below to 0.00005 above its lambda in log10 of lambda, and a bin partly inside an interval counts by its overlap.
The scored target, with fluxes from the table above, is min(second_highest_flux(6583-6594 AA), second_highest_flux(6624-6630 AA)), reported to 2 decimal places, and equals 3.91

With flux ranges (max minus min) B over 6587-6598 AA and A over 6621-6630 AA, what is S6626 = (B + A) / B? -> 1.7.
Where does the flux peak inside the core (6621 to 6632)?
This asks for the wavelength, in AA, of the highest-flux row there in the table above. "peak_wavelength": 6623.22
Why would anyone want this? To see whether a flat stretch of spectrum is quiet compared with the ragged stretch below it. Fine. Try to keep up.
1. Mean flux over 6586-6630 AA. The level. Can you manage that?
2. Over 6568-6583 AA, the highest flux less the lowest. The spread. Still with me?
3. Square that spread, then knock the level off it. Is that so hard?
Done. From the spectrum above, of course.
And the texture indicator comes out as -2.8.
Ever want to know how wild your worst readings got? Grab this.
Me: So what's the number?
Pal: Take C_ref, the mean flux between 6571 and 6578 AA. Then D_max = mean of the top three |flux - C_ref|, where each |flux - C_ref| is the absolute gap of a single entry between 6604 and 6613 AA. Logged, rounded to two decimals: 0.33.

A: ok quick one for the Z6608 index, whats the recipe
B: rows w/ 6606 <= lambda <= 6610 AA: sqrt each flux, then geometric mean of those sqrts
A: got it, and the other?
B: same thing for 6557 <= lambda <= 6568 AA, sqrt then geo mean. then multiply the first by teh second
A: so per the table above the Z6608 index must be 3.84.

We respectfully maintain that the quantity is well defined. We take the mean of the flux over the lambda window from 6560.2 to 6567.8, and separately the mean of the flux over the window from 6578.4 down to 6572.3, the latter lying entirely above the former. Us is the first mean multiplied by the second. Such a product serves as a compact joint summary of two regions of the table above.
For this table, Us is 15.00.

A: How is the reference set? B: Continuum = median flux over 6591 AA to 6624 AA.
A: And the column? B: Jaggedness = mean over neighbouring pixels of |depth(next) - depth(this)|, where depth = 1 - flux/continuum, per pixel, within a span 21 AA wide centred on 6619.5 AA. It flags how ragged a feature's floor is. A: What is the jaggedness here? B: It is 0.202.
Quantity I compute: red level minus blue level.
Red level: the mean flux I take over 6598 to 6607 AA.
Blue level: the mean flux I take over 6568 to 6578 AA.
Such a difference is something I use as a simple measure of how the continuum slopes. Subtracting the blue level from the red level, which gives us -0.20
